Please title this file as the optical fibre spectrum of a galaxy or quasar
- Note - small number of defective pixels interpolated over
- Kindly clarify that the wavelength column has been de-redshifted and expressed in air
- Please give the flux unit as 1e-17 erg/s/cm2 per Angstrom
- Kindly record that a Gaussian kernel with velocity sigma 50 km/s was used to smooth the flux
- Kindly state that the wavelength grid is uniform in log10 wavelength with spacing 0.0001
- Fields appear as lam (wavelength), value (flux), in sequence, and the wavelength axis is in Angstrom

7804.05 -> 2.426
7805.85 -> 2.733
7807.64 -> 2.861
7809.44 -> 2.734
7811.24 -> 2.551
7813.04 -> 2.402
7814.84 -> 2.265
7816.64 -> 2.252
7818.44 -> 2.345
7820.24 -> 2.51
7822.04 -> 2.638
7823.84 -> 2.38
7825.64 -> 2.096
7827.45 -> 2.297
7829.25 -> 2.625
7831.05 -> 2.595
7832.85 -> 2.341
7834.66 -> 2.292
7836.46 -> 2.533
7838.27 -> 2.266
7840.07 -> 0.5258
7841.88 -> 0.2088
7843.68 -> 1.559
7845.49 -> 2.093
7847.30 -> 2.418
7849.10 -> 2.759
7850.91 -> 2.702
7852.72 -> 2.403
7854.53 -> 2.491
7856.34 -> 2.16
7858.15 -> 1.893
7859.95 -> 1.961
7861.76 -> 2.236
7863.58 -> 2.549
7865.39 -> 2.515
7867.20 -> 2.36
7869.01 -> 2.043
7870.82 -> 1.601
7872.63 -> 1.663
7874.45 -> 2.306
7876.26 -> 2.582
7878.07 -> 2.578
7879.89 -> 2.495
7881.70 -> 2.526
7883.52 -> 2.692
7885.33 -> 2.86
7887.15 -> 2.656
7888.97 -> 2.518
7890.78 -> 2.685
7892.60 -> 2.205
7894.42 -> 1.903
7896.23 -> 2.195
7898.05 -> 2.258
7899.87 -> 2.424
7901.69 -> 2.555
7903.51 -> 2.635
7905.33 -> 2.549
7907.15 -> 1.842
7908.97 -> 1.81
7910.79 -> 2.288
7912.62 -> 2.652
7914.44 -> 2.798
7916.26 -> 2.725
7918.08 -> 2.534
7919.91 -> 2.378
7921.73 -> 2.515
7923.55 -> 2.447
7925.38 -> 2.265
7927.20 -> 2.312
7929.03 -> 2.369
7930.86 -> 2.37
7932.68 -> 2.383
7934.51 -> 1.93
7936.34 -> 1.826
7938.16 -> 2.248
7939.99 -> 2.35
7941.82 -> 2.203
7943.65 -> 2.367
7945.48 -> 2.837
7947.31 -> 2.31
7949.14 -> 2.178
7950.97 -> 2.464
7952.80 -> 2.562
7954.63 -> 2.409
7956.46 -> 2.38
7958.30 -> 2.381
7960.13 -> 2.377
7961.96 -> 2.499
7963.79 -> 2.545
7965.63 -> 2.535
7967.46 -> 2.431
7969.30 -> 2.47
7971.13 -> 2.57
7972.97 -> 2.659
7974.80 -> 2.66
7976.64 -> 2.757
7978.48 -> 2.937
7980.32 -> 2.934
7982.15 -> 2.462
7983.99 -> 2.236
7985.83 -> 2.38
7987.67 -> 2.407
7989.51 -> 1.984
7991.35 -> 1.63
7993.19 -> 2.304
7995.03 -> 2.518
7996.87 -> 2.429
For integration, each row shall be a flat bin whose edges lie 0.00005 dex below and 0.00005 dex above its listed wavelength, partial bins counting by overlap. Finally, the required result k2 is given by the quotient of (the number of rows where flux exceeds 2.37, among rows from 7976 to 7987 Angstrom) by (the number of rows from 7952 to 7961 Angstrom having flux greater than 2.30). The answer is 1.00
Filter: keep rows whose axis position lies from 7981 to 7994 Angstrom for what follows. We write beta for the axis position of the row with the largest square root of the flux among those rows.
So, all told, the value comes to 7982.15 Angstrom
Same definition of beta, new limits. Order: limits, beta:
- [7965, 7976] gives 7974.80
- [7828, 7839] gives 7829.25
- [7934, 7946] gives 7945.48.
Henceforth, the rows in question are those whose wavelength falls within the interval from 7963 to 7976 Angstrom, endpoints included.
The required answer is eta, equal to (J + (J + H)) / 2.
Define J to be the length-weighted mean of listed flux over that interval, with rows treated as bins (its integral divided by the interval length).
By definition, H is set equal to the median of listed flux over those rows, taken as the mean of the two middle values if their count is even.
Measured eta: 3.83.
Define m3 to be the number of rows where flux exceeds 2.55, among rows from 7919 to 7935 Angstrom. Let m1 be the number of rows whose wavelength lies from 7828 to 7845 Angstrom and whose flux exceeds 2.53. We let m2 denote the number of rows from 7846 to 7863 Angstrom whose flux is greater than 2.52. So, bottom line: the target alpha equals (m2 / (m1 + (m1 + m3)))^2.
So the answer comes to 0.11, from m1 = 3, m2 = 2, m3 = 0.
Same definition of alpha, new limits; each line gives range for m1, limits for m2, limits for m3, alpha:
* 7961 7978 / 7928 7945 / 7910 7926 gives 0.00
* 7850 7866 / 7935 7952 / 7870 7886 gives 0.02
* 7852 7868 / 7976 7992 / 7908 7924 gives 0.36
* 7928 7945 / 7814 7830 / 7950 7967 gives 4.00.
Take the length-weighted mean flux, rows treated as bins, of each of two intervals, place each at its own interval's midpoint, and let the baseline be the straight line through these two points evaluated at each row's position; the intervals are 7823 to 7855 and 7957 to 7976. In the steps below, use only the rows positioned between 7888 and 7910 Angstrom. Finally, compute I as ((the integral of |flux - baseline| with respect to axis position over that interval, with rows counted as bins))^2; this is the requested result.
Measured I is 34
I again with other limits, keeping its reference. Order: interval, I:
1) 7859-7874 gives 20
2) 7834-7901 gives 604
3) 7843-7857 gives 21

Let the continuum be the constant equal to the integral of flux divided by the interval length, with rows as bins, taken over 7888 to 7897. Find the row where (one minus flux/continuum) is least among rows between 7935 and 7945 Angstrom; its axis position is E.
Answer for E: 7943.65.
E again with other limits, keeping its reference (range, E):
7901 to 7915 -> 7914.44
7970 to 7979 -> 7978.48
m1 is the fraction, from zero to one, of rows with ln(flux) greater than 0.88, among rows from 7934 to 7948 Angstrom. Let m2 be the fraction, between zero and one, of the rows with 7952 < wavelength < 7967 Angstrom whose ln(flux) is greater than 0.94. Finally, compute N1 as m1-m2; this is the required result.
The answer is 0.00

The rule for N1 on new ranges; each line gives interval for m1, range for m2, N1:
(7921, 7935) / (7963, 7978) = -0.25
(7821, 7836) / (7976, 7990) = 0.00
